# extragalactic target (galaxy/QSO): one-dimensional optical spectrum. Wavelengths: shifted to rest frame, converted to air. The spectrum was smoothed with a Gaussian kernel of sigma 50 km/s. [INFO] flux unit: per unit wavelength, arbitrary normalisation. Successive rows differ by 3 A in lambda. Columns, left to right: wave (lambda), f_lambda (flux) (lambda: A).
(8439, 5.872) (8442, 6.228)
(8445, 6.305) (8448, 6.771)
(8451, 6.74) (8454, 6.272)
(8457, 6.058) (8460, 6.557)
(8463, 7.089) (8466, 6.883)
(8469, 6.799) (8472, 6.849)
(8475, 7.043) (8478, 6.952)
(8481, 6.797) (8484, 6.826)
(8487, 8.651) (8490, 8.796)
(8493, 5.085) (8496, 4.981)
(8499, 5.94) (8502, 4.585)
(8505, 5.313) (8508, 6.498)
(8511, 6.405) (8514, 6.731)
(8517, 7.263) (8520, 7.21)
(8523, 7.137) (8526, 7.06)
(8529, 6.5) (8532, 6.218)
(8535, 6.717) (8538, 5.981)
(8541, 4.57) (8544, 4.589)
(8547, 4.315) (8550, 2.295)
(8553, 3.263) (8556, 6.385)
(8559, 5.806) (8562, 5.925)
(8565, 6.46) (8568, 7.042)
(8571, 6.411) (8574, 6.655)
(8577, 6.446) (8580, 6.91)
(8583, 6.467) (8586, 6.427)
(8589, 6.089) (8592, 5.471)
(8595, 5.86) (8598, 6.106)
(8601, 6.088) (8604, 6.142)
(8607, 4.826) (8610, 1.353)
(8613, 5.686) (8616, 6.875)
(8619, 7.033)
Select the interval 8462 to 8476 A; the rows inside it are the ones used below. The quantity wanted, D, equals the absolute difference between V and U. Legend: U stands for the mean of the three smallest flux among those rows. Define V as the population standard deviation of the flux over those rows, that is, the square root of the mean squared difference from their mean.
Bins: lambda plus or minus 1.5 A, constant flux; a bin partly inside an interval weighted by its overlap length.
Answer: 6.7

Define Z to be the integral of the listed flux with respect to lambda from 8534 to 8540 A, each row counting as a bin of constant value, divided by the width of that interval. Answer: 6.2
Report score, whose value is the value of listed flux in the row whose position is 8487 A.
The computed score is 8.651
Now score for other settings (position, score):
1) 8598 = 6.106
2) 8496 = 4.981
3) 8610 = 1.353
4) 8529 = 6.5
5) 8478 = 6.952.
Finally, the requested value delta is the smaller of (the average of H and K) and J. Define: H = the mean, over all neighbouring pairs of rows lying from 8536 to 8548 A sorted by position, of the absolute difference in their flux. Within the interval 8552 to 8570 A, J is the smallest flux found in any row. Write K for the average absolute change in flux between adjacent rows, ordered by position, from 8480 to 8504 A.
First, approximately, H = 0.6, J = 3.263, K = 1.16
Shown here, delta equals 0.86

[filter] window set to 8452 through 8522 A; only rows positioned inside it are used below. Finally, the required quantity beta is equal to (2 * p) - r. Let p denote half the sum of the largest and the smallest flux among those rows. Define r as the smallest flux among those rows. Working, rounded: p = 6.7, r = 4.585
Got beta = 8.8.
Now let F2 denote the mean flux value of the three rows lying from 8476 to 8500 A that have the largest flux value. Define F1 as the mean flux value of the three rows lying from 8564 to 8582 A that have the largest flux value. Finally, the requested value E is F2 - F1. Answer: 1.3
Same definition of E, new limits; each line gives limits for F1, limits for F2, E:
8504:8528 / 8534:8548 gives -1.4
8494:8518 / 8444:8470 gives 0.1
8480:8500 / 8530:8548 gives -1.8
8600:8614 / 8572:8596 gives 0.7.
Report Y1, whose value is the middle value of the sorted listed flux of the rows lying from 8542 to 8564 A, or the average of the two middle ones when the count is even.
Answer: 4.6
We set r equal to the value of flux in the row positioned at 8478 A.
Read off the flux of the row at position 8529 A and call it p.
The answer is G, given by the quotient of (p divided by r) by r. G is 0.134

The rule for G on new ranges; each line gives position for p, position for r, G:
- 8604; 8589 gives 0.166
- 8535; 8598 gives 0.180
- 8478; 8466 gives 0.147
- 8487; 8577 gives 0.208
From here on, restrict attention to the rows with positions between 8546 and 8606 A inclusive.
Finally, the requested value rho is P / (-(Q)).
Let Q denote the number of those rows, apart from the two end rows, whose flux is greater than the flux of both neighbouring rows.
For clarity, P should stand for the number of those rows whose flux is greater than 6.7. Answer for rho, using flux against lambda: -0.4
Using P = 2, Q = 5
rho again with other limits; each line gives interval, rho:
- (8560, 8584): -0.7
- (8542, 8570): -1.0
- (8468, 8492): -8.0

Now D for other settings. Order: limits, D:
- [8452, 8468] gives 5.9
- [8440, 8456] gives 6.0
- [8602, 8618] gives 2.0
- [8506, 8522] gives 6.2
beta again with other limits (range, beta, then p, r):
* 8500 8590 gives 7.3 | 4.8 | 2.295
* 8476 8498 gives 8.8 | 6.9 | 4.981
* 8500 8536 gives 7.3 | 5.9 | 4.585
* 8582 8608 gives 6.5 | 5.6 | 4.826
